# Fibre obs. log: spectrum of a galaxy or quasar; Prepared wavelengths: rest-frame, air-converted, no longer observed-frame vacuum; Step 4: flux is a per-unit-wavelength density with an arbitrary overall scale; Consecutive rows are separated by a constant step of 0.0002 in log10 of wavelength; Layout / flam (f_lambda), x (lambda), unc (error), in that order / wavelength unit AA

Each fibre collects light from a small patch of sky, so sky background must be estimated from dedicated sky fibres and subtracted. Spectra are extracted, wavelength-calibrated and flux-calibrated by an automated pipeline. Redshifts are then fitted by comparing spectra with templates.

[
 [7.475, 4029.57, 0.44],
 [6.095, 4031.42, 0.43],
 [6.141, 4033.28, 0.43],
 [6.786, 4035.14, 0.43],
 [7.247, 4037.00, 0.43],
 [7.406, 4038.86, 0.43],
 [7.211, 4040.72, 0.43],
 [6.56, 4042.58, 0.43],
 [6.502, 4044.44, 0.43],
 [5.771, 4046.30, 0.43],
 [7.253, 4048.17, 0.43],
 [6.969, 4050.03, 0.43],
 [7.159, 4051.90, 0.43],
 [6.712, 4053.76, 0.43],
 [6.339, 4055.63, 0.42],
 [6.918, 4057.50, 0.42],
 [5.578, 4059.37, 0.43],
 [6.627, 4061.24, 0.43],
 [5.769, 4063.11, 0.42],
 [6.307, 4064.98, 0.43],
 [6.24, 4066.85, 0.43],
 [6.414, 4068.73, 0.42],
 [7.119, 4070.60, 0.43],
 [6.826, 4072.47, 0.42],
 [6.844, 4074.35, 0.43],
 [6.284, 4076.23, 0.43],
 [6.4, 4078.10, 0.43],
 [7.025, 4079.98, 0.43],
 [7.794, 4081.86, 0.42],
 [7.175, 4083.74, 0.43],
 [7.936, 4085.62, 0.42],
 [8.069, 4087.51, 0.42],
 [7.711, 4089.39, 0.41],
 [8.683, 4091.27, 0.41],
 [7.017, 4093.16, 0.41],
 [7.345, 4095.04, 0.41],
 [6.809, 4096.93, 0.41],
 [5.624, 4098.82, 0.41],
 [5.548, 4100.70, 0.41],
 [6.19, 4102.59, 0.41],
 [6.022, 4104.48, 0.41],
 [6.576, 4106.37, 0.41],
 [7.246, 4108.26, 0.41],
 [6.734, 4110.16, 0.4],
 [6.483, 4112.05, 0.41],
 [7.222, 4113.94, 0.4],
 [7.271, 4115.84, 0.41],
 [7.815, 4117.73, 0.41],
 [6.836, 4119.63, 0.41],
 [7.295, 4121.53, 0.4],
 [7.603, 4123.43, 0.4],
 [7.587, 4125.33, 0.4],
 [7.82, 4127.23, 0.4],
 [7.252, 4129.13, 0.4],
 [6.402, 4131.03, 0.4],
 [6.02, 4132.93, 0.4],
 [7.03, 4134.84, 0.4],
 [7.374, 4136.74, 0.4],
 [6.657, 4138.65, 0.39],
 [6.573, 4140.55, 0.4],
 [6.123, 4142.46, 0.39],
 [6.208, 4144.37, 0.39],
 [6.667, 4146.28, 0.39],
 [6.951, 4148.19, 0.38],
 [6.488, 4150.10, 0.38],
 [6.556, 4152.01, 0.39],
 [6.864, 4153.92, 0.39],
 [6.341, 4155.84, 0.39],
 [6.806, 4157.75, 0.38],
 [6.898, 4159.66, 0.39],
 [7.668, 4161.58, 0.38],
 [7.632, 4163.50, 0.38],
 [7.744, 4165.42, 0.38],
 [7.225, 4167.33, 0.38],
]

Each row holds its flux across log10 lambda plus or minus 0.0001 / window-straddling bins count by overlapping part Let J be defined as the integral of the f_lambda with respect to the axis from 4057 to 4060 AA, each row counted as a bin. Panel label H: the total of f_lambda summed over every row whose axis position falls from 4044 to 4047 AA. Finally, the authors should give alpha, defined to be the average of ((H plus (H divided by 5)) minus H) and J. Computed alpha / 10.6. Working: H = 12.3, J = 18.7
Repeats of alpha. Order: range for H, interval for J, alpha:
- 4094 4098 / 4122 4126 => 16.5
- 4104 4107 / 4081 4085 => 16.3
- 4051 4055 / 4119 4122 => 12.0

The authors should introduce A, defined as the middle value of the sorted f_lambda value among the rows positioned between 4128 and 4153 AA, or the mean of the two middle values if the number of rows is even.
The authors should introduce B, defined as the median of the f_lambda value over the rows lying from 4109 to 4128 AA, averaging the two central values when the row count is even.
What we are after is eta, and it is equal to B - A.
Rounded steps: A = 6.6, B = 7.28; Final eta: 0.71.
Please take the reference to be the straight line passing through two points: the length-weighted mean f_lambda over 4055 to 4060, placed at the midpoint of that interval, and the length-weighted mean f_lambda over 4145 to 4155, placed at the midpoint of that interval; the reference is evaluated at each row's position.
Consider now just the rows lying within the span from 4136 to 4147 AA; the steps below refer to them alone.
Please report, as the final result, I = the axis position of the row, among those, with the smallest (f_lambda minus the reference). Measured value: 4142.46 AA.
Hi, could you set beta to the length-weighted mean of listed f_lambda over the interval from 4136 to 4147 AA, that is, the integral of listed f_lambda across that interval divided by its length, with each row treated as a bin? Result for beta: 6.6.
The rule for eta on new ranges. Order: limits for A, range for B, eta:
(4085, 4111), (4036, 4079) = -0.29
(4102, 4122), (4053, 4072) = -0.46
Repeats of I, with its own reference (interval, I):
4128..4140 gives 4132.93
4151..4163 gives 4155.84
